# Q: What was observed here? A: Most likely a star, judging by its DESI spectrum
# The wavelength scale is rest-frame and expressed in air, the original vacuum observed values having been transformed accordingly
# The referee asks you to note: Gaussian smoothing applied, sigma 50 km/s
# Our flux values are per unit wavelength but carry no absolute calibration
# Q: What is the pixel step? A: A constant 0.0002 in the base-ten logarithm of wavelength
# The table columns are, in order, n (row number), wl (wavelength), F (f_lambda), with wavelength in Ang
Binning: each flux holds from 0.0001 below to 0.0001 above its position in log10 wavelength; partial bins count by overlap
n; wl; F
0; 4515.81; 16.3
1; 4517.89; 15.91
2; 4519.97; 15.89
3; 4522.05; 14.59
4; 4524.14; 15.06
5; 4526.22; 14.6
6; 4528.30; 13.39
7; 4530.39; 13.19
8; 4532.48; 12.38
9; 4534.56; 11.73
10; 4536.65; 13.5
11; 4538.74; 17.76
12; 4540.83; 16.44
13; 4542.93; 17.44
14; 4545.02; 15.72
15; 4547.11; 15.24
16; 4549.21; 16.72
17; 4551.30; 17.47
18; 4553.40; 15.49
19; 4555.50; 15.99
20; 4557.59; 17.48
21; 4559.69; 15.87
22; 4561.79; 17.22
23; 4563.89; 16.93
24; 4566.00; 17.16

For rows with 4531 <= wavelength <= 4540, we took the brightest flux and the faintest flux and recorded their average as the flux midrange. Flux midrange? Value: 14.7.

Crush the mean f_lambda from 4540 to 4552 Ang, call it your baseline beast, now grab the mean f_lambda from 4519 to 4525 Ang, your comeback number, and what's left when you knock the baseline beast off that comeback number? -1.3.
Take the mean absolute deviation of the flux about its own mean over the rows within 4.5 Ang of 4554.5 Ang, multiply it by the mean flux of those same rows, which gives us 14.4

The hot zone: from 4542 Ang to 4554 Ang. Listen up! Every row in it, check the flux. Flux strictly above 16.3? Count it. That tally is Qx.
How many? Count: 3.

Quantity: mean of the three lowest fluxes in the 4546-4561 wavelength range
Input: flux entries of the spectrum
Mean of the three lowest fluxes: 15.5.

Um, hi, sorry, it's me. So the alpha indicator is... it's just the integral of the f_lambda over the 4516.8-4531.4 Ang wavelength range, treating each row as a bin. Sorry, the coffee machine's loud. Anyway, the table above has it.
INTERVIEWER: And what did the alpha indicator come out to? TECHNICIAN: 214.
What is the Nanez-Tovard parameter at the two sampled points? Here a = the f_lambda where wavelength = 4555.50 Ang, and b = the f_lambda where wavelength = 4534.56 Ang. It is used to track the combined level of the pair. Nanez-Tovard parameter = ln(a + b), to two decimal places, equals 3.32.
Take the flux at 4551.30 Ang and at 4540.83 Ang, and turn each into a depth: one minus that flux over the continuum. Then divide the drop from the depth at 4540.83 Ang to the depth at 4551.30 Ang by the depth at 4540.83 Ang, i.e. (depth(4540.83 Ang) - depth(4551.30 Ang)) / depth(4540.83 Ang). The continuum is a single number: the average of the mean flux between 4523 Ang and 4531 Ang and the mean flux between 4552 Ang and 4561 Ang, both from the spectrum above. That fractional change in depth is -0.8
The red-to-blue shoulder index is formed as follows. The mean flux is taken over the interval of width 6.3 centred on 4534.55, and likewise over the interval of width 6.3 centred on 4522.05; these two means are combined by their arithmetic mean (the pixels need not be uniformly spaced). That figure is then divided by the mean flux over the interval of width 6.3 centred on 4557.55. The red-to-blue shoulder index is 0.843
